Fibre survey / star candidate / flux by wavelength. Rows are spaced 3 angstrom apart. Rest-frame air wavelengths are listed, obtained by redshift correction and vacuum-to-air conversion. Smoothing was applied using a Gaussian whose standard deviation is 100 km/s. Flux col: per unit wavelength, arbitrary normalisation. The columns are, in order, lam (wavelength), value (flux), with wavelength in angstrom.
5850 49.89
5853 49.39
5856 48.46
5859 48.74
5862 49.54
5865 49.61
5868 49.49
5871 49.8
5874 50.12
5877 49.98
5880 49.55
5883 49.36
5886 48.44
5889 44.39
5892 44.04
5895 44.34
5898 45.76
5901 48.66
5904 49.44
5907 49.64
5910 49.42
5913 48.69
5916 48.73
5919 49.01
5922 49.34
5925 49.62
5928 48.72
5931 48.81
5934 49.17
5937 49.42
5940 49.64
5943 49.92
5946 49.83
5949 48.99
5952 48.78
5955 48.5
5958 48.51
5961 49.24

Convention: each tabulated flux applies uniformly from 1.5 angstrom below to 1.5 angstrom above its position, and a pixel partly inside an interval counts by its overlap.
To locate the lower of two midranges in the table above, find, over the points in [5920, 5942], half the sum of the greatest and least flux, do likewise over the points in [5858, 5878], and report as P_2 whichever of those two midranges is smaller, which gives 49.2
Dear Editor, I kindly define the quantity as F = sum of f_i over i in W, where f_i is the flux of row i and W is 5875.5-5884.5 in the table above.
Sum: 149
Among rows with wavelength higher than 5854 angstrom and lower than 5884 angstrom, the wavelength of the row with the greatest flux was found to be 5874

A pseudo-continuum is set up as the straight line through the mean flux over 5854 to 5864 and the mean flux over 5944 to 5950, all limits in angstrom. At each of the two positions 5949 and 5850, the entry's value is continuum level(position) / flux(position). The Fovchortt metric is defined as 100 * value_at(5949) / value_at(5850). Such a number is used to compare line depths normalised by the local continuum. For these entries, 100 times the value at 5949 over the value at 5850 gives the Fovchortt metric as 103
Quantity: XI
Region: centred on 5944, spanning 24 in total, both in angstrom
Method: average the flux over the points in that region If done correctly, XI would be 49.3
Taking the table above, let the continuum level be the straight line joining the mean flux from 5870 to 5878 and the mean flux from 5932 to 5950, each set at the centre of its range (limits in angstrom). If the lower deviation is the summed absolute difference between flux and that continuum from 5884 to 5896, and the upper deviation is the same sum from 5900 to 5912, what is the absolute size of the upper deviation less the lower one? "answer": 16.4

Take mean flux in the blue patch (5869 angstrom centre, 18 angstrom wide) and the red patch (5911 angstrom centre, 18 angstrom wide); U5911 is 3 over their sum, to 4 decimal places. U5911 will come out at 0.0303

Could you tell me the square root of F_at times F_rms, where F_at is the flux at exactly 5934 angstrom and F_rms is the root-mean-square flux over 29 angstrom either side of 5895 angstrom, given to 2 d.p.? 48.77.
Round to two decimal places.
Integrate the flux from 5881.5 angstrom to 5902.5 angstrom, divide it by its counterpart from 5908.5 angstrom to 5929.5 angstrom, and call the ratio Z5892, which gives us 0.95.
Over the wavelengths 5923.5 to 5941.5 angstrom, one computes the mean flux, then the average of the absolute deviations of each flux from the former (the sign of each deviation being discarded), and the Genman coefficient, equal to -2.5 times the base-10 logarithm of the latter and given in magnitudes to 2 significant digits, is 1.2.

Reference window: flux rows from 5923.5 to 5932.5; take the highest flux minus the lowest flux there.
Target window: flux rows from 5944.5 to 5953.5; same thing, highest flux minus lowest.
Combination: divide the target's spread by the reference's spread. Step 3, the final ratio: 1.2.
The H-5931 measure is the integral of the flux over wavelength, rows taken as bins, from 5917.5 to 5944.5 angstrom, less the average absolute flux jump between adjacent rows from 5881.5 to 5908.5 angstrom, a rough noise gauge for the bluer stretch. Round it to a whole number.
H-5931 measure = 1330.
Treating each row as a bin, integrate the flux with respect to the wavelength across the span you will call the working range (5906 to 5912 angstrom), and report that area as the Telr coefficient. 297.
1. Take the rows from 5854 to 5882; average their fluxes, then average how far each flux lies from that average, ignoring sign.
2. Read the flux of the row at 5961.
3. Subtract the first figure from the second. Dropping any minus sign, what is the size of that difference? 48.9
